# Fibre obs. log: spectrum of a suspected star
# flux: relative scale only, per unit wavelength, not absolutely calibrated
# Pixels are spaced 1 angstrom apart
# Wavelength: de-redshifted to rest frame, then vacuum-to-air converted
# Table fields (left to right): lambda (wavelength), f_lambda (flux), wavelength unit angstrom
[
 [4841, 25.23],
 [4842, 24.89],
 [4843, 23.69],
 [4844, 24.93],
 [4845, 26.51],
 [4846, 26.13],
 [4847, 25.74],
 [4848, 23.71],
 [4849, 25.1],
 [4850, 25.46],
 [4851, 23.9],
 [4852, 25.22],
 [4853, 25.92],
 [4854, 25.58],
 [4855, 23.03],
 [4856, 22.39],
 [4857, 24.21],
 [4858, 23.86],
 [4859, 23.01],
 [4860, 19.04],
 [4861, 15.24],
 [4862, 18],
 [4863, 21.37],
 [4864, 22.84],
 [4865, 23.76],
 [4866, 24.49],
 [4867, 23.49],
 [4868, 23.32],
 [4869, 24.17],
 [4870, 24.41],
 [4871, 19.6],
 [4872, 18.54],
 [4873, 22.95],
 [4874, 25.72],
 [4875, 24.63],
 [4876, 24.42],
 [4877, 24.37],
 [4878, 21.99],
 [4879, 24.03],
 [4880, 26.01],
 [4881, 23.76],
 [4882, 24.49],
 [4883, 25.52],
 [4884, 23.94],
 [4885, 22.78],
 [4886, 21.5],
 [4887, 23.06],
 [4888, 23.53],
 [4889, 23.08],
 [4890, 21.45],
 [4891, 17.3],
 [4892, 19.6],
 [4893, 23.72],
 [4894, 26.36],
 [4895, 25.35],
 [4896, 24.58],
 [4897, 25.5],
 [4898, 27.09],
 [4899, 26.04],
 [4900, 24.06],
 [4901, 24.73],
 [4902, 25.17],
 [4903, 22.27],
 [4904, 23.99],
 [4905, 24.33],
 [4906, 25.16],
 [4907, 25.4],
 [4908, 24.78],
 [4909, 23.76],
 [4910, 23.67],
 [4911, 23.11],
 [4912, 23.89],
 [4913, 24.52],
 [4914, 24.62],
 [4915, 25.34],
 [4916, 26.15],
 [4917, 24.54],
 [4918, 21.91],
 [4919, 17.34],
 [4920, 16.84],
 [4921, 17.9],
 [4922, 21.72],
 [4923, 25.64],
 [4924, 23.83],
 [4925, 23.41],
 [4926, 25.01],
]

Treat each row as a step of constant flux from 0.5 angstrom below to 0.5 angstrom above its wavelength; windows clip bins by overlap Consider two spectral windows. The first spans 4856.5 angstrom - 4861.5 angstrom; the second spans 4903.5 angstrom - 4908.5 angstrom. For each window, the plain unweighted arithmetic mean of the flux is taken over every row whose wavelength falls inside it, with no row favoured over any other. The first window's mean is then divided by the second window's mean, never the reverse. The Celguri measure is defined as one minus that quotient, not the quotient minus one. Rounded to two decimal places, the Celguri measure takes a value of 0.15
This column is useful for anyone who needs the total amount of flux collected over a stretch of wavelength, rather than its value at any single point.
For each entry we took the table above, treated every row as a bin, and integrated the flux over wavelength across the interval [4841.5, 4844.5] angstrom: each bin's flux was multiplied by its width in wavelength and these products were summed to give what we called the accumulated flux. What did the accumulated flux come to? 74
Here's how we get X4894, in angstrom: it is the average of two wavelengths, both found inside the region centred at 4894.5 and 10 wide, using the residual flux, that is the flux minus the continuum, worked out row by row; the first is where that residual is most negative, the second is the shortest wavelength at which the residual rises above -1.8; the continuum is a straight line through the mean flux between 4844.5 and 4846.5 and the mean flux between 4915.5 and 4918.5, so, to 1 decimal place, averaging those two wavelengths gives 4892.0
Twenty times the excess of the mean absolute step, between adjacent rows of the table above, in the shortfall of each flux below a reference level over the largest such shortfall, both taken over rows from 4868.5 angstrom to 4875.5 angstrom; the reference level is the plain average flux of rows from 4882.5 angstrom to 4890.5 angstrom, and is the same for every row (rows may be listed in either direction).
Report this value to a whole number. -43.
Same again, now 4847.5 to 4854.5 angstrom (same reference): 31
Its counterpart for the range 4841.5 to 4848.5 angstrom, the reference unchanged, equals 34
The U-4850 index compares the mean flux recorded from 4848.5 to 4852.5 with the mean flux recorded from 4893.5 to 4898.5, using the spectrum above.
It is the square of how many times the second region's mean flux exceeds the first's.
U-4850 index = 1.1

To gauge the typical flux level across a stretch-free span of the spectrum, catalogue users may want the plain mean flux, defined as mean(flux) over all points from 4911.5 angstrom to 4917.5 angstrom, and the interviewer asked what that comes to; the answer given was 24.8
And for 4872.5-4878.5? 24.0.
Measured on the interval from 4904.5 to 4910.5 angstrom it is 24.5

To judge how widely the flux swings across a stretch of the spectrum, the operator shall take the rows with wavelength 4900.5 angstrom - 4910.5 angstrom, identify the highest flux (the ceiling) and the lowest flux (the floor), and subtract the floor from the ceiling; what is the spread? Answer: 3.1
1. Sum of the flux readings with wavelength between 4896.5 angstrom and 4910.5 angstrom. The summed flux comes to 346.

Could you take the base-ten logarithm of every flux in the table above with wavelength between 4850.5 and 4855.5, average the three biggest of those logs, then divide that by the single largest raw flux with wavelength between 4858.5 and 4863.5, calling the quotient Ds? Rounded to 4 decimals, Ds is 0.0612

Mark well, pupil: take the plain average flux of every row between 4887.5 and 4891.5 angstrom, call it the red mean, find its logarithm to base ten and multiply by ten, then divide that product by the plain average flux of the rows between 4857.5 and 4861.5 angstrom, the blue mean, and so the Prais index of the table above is 0.655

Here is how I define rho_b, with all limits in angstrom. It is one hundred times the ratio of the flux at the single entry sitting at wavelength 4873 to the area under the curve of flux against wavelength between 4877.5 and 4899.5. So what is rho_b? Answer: 4.4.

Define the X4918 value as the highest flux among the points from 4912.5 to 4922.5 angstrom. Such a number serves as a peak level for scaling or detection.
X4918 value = 26.15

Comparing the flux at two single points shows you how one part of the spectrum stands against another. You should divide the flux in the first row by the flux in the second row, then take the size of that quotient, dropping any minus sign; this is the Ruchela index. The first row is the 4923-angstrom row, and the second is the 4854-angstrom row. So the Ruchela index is 1.00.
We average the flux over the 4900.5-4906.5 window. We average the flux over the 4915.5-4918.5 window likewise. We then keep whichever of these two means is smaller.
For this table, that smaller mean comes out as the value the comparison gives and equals 24.2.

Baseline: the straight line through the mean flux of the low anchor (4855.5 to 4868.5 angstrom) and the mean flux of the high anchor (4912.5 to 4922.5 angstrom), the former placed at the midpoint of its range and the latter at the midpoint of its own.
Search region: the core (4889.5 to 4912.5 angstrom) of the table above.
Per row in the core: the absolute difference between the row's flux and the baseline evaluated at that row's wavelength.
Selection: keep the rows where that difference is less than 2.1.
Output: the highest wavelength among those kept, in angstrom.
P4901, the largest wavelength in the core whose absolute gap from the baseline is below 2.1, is 4912 angstrom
